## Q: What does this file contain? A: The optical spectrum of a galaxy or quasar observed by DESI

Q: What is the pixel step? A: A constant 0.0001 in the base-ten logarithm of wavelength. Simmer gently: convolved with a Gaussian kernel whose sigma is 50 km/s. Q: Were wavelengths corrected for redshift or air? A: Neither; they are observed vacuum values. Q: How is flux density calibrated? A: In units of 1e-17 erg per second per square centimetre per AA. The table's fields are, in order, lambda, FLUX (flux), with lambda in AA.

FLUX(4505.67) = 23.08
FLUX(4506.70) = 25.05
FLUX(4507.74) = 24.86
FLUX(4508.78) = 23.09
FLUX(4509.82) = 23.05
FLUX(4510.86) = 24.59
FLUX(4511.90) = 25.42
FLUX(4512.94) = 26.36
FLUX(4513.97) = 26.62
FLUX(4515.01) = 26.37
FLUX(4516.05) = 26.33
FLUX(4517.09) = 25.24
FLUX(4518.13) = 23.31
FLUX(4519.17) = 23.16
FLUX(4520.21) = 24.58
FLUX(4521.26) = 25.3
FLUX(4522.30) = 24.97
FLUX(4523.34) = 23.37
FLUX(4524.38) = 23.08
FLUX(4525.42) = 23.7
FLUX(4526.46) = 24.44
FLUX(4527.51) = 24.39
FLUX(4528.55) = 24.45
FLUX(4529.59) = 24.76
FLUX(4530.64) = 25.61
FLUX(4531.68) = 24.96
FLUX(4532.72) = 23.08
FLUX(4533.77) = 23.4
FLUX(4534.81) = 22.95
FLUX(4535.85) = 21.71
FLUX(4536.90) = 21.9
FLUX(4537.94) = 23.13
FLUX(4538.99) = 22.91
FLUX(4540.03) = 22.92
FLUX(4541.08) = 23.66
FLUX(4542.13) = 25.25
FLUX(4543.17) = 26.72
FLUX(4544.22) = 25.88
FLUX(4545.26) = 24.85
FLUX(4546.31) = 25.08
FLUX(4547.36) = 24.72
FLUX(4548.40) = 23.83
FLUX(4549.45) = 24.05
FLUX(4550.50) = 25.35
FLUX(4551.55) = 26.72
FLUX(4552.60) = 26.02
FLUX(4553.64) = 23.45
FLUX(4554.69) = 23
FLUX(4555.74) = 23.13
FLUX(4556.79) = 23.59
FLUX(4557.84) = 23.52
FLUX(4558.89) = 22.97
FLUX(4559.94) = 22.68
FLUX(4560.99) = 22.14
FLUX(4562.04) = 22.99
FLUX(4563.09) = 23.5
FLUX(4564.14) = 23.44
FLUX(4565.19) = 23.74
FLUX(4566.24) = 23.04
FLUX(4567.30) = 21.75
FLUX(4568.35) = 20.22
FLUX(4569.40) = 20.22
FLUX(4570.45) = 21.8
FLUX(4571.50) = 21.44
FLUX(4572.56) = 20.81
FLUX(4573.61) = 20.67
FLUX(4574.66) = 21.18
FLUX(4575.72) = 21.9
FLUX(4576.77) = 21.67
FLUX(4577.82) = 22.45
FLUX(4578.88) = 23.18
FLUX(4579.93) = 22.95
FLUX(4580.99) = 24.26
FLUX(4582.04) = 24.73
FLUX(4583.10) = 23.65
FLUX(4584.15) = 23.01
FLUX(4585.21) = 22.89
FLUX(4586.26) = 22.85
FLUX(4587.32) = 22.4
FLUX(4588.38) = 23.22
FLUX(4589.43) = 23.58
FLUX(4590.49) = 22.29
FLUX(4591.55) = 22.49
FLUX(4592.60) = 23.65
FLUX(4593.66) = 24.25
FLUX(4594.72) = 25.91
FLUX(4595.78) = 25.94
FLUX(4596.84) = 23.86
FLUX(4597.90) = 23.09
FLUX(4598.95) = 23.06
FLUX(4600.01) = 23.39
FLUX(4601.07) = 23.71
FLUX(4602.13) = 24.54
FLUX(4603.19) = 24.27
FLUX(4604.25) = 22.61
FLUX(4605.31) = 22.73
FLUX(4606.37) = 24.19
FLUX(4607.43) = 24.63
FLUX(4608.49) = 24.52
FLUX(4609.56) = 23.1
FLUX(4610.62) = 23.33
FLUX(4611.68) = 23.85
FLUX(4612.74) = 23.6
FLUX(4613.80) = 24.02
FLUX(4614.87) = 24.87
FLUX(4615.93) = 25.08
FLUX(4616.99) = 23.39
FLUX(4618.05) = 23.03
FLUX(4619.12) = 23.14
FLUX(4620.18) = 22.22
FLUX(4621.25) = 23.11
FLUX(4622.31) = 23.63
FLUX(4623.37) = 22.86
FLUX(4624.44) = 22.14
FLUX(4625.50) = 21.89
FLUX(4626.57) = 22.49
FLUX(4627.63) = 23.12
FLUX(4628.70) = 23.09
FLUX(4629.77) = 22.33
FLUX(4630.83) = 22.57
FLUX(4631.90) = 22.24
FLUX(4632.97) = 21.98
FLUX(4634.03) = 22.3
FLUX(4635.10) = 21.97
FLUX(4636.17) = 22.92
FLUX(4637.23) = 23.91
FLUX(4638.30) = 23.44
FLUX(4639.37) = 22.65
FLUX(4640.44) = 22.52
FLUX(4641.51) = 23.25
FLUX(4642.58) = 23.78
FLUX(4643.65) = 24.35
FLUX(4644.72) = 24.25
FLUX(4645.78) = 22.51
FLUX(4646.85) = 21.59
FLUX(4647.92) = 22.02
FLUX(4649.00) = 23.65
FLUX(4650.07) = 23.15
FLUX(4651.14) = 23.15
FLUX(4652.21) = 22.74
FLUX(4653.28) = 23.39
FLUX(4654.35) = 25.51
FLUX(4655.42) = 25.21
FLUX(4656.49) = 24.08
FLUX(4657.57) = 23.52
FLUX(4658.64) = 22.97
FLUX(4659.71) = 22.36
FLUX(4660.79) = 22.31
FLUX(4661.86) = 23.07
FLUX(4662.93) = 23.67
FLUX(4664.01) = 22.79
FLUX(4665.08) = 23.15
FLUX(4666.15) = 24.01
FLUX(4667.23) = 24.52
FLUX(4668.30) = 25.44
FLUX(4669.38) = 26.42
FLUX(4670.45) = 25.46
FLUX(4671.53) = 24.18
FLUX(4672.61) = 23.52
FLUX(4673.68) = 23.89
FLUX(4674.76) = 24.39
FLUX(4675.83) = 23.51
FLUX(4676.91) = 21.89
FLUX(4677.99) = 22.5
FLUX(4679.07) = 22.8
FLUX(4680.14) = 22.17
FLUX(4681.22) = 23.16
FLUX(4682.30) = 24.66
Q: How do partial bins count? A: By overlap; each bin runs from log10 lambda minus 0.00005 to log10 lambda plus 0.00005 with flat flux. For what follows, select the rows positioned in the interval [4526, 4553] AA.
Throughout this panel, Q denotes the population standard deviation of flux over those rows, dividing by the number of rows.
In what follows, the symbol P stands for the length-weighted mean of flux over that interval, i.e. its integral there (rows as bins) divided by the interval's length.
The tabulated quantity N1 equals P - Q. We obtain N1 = 23.0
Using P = 24.3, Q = 1.32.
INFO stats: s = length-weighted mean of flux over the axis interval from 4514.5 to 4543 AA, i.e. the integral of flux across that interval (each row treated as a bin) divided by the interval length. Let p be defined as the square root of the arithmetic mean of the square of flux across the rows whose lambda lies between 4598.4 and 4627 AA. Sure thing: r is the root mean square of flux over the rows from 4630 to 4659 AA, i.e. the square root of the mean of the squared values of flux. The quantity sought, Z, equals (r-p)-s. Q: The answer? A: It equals -24.3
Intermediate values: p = 23.5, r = 23.2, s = 24.1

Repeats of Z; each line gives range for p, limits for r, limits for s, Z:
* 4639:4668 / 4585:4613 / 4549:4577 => -22.5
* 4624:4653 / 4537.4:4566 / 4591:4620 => -22.6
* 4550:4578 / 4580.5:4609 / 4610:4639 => -22.1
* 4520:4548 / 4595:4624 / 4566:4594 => -22.9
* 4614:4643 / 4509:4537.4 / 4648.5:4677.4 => -22.4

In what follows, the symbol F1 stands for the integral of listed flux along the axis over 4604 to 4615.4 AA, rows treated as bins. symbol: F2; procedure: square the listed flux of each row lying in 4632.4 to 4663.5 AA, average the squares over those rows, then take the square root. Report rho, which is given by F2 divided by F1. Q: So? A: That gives 0.086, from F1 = 271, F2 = 23.2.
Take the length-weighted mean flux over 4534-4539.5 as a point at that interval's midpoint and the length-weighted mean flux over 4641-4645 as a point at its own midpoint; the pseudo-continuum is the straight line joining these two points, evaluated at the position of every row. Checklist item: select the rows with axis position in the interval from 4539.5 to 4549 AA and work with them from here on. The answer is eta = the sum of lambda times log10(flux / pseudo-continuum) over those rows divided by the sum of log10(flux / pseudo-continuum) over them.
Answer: 4544.4 AA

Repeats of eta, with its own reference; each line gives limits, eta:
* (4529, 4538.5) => 4530.7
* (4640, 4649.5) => 4645.6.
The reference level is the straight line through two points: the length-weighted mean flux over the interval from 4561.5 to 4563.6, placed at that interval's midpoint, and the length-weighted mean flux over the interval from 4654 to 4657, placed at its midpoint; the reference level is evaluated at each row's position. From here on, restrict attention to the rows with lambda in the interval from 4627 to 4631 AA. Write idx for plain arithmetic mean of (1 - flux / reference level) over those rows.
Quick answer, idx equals 0.069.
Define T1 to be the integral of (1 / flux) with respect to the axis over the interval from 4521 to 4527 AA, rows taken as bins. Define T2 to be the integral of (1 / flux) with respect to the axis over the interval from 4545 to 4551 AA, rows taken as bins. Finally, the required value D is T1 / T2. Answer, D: 1.02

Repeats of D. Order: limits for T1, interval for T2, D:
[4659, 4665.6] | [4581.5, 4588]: 1.03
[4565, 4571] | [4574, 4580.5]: 0.95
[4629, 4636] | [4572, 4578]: 1.12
